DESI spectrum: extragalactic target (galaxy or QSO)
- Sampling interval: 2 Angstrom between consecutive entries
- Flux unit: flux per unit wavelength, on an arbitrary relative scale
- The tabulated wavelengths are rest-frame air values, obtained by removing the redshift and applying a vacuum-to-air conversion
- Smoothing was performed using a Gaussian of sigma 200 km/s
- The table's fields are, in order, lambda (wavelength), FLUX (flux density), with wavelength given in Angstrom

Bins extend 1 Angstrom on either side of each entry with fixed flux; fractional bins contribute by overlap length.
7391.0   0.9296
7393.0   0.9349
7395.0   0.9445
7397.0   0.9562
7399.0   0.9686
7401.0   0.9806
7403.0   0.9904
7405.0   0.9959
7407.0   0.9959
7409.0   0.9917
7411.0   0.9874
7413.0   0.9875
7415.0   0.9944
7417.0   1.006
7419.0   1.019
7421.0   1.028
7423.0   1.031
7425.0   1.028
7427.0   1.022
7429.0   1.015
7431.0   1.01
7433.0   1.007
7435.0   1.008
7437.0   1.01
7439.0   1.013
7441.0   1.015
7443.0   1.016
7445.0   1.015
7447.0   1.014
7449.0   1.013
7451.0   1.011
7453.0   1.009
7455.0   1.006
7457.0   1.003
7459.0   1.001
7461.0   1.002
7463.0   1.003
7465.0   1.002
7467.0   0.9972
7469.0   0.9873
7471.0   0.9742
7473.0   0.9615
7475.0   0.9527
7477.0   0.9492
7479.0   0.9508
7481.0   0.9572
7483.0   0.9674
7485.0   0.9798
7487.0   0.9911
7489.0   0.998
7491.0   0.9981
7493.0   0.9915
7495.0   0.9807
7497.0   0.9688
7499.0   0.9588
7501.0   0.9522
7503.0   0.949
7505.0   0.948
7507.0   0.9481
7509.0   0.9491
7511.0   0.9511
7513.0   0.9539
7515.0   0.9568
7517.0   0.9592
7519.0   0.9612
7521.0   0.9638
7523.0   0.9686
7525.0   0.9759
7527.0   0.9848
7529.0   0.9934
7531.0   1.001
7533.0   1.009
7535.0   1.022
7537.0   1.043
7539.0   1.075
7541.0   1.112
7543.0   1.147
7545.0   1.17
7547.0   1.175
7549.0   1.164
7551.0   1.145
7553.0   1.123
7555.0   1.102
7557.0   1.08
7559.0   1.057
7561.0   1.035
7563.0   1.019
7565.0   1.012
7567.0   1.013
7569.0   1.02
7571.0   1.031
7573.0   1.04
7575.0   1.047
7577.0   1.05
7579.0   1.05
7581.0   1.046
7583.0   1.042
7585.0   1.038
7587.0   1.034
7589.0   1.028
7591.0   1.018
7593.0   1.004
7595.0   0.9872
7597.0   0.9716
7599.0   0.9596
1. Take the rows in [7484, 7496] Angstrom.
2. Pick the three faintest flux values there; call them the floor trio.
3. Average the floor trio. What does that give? 0.98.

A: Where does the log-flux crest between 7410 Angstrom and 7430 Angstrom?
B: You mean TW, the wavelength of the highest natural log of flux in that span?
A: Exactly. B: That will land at 7423.0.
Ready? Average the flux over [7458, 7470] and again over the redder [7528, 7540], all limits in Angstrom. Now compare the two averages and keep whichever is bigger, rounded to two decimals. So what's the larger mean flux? 1.02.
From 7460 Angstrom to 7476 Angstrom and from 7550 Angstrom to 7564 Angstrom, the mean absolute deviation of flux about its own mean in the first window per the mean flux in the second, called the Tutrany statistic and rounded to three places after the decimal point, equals 0.015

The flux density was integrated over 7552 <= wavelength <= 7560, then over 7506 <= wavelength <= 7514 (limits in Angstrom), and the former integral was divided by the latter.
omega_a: 1.15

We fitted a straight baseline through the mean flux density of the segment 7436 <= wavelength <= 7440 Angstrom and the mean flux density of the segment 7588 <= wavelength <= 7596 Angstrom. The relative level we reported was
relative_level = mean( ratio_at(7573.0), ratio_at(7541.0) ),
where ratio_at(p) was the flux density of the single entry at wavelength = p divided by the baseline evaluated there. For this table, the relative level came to 1.07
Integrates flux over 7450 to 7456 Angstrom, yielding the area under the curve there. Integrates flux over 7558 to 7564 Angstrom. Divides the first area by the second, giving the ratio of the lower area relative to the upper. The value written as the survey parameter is 0.97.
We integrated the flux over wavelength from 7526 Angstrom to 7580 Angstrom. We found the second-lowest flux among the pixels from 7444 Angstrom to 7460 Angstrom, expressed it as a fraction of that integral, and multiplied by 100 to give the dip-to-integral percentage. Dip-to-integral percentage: 2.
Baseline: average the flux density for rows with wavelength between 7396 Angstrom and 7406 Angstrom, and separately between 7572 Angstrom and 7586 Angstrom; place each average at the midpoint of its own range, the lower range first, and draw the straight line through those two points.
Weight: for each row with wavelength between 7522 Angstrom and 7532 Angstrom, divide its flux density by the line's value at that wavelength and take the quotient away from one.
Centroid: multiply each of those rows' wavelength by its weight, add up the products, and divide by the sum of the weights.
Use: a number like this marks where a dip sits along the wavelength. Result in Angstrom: 7526.3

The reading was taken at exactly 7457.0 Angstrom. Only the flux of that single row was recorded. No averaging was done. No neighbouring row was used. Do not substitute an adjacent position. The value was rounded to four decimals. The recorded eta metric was 1.0030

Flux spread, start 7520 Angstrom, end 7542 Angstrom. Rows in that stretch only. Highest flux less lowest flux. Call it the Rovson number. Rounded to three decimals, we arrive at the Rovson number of 0.148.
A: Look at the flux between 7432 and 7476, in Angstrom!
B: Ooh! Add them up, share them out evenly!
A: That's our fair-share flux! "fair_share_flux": 1.00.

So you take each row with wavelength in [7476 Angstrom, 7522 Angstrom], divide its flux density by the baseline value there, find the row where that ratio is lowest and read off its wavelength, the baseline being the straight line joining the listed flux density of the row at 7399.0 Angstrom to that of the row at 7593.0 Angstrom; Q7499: 7507.0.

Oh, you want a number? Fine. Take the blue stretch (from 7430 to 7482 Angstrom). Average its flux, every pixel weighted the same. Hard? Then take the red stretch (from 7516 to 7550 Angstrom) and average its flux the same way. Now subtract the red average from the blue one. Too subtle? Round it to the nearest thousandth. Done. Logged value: -0.047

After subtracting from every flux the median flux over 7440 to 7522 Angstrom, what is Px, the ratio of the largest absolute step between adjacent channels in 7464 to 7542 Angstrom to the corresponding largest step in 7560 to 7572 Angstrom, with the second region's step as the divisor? 2.3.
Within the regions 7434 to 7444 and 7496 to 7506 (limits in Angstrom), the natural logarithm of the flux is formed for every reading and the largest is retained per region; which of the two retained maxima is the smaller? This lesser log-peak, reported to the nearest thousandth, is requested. -0.032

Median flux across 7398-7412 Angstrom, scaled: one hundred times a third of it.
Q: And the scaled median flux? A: 33.0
